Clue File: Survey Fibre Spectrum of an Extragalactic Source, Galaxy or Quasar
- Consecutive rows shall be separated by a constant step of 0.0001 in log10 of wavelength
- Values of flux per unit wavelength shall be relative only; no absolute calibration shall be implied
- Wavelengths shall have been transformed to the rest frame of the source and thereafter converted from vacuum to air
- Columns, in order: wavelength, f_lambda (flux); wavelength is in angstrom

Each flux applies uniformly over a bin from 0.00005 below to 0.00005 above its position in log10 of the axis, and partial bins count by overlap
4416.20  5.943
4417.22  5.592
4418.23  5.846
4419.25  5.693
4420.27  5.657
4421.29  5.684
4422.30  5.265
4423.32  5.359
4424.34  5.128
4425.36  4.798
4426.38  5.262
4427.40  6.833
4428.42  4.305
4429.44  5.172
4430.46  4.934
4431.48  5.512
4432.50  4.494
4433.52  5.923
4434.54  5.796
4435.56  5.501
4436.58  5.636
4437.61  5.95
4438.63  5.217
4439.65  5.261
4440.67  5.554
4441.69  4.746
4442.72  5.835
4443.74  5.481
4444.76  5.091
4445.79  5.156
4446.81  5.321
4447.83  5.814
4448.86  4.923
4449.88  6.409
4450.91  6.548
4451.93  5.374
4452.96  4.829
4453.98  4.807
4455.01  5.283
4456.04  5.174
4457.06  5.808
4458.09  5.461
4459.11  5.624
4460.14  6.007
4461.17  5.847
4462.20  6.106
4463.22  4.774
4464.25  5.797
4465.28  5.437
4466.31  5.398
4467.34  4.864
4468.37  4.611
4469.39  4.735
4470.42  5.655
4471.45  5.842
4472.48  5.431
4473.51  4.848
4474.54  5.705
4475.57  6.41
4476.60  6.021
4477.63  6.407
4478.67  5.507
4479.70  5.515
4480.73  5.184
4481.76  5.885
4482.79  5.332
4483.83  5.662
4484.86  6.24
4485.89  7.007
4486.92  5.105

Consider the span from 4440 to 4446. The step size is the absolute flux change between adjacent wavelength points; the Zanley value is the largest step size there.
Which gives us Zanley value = 1.1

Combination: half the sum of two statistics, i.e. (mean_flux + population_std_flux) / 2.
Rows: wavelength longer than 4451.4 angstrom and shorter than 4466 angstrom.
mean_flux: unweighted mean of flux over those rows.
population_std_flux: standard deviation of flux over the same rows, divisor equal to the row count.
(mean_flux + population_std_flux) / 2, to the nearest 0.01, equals 2.94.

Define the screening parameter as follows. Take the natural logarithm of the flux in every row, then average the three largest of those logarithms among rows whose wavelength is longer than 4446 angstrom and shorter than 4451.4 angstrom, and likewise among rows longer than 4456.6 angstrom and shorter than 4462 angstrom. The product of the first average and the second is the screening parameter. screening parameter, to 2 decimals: 3.25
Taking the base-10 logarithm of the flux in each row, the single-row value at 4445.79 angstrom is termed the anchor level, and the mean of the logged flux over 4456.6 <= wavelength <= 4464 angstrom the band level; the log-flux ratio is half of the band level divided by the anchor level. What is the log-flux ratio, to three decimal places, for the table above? 0.528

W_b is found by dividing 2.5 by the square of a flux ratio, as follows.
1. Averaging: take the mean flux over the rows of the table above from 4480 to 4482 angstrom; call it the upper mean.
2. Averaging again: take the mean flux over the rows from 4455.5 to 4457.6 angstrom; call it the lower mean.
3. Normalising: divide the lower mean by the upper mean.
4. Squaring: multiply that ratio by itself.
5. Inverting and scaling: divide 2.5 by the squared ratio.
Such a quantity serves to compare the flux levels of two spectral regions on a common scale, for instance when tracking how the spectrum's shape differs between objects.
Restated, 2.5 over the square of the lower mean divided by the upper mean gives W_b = 2.5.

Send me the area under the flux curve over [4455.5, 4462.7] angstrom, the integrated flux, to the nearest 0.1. 41.1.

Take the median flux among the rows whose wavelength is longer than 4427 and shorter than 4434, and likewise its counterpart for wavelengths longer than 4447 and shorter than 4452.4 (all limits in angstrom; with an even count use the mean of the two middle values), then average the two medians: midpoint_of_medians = 5.49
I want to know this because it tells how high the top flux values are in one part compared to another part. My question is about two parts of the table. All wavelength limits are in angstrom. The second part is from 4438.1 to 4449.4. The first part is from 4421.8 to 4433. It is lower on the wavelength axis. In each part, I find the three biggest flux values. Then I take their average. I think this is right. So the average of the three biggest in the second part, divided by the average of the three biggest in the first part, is 0.97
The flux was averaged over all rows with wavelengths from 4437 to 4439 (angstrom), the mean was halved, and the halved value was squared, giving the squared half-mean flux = 7.8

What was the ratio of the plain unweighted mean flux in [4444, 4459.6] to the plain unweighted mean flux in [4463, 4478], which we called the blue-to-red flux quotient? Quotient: 0.996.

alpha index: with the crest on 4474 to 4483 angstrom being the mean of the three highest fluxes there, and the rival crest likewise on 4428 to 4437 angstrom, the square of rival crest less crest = 0.24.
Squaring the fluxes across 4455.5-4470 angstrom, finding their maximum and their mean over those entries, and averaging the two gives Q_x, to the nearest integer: 33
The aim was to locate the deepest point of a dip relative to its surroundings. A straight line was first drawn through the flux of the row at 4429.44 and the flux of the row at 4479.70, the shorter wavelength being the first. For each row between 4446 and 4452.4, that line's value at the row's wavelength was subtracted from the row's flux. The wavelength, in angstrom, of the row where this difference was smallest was 4448.86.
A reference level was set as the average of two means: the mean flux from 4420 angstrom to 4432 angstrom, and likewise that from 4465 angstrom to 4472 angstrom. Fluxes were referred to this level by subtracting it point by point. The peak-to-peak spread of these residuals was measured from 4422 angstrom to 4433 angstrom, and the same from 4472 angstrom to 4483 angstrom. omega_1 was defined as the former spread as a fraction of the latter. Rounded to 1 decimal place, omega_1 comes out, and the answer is 1.6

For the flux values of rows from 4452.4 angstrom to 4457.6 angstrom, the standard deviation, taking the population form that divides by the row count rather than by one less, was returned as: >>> 0.37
